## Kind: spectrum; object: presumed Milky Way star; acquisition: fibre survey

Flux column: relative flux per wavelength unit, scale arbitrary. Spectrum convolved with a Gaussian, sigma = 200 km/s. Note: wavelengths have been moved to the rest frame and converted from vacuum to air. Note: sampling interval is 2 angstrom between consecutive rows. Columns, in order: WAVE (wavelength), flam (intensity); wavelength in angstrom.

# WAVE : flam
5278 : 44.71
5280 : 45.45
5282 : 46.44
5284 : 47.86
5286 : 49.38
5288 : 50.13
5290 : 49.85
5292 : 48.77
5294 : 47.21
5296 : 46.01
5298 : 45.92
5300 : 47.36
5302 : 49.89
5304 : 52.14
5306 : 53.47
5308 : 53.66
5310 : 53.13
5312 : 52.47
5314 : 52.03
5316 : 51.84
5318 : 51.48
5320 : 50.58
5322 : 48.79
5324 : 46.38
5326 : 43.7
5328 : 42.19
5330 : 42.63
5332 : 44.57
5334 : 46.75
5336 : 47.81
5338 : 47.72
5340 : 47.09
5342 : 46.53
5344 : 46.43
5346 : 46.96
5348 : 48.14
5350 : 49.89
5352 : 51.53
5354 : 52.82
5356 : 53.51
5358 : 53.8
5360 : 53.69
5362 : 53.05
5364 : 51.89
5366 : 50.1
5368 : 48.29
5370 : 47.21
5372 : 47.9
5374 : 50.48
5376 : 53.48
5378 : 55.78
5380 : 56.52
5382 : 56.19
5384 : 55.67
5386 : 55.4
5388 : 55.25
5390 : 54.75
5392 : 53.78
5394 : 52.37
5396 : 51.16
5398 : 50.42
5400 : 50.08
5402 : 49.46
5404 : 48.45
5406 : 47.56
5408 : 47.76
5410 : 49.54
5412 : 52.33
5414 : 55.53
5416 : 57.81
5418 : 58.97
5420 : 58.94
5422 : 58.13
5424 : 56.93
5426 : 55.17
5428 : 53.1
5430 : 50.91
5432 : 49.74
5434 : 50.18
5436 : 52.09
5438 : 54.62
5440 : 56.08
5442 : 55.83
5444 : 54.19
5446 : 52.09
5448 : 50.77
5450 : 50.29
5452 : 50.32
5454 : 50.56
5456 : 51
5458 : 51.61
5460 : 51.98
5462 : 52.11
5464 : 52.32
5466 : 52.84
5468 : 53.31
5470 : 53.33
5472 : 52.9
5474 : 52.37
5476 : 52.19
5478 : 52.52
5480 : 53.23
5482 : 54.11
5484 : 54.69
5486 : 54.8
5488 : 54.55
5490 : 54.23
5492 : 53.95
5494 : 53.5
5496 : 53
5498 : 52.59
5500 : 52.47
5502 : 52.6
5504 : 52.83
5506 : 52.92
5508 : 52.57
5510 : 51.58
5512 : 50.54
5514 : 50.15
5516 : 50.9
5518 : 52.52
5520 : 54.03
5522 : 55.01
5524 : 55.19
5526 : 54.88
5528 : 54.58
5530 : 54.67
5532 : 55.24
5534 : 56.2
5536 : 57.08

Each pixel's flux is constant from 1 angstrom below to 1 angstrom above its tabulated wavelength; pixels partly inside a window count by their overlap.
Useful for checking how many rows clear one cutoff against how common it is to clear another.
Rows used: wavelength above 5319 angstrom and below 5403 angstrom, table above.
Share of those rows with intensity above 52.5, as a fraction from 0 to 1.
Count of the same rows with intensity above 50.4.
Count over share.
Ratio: 63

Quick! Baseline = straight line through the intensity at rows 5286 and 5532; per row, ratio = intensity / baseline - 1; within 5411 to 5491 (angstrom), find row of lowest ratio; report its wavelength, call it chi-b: 5432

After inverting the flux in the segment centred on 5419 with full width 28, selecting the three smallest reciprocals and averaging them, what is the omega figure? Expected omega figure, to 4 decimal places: 0.0170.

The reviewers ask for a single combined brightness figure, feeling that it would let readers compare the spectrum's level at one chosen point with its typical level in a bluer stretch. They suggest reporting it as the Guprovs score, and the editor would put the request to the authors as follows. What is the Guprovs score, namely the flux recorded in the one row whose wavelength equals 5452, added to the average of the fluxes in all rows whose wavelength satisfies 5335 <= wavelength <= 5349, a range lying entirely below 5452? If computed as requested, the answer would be 98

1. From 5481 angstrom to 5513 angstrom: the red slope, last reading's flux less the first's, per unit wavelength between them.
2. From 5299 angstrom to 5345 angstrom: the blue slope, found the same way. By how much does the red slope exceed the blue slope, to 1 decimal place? -0.1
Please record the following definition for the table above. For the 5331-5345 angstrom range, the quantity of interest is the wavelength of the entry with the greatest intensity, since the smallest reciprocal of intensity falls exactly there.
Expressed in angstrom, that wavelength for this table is 5336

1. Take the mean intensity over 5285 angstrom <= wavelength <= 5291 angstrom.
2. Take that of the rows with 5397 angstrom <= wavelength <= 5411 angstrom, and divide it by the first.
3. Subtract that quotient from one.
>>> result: 0.015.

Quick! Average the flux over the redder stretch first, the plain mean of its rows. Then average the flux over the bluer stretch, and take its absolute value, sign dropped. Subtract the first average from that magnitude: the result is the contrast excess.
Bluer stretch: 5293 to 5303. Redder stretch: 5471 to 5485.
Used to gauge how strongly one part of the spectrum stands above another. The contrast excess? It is -5.9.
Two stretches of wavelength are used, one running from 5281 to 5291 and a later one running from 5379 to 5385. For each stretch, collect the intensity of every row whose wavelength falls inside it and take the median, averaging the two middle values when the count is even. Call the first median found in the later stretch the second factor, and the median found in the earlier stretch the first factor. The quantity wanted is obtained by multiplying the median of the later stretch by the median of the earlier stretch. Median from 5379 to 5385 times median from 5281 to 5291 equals 2775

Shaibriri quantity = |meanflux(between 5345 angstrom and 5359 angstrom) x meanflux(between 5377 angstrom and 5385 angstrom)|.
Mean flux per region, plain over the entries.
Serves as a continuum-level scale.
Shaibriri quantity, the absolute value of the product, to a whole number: 2855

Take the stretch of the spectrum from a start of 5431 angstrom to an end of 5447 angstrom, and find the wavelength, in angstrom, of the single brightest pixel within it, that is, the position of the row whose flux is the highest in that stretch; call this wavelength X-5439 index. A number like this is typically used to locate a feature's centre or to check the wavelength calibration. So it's 5440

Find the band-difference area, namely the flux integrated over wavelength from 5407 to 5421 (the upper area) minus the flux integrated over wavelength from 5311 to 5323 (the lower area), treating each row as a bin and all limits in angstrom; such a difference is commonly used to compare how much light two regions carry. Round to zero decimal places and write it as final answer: 147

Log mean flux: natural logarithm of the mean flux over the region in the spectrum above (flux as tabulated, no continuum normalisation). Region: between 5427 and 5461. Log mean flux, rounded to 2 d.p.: 3.95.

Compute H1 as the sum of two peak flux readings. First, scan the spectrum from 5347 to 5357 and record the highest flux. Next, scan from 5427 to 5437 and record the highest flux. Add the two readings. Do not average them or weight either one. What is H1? 107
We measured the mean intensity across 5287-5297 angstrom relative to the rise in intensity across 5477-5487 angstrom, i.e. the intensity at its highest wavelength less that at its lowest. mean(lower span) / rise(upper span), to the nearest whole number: 21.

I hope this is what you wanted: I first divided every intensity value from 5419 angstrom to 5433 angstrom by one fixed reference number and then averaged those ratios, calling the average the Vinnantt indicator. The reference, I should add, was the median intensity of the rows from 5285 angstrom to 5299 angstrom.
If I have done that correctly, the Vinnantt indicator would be 1.12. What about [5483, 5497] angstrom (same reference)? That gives 1.11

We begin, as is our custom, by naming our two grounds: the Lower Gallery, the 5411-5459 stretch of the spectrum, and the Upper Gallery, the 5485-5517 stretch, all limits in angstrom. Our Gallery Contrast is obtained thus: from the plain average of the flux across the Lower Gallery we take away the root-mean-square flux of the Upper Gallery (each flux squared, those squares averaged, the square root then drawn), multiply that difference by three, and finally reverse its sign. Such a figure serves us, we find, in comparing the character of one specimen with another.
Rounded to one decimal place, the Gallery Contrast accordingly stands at -2.8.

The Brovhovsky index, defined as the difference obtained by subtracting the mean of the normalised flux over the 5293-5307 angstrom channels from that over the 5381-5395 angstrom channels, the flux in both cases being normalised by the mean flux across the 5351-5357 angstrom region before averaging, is 0.11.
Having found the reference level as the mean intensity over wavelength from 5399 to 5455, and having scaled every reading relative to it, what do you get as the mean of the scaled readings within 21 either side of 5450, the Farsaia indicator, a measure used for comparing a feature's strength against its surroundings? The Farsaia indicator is 0.99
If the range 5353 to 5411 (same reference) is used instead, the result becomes 0.98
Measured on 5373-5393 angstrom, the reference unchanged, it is 1.04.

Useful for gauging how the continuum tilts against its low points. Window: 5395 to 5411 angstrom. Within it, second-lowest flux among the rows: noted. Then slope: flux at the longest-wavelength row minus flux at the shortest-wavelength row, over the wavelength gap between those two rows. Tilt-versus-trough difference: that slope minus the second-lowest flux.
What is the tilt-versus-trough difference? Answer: -47.9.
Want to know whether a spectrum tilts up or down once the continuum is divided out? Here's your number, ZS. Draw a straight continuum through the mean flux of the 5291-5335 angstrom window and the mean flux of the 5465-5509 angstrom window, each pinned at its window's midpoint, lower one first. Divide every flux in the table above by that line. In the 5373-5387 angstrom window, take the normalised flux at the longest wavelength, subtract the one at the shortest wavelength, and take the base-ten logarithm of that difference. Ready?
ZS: -1.0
